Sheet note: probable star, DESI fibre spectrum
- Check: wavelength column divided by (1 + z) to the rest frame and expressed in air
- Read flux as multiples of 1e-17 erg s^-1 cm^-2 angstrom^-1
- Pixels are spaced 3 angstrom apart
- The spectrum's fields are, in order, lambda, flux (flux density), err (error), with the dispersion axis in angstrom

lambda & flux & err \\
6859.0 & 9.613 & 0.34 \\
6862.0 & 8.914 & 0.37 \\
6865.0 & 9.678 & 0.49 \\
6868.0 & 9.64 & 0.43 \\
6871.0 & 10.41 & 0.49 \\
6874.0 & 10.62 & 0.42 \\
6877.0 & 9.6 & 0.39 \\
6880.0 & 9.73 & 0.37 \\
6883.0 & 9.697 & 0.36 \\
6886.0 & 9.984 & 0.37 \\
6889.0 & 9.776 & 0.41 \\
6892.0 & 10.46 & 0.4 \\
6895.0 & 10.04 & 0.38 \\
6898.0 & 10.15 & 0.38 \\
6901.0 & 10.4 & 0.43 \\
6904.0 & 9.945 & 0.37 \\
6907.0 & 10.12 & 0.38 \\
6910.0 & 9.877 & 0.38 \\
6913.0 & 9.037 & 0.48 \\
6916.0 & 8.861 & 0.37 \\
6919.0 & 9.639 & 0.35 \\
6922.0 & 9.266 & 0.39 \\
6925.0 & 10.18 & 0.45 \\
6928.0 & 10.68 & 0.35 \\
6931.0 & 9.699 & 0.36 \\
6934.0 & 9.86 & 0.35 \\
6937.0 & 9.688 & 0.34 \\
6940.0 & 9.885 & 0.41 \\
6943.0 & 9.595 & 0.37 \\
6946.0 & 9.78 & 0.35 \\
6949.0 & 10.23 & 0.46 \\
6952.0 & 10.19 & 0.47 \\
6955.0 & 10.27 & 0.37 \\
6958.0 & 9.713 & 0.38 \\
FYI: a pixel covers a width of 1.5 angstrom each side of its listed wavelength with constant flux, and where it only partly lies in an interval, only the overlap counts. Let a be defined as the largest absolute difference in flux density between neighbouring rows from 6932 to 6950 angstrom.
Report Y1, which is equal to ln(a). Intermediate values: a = 0.45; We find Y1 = -0.799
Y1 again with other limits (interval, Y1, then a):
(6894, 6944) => -0.019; 0.98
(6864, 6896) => 0.020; 1.02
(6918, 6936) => -0.019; 0.98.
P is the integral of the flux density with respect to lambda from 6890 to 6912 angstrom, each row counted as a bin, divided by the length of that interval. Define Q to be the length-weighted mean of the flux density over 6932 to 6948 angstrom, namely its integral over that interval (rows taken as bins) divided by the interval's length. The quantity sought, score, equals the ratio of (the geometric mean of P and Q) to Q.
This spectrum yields 1.017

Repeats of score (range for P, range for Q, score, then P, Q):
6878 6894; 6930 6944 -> 1.009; 9.92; 9.8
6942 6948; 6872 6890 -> 0.991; 9.74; 9.9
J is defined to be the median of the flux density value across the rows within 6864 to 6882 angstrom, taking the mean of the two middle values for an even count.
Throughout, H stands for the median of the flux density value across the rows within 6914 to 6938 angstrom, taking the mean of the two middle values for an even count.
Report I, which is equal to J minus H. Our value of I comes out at 0.01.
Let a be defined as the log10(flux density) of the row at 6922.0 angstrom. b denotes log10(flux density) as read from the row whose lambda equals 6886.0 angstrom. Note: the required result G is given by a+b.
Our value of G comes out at 1.97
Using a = 0.97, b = 1.00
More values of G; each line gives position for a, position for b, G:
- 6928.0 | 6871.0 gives 2.05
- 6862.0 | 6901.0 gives 1.97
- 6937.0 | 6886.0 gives 1.99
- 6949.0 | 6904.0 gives 2.01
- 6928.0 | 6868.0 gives 2.01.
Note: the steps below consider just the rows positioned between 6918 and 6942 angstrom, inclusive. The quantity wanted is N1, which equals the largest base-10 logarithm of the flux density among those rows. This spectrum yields 1.03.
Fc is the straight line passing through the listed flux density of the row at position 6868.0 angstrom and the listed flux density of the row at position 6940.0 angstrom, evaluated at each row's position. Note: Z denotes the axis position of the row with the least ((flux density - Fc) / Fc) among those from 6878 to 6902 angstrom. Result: 6883.0 angstrom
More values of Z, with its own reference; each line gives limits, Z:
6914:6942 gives 6916.0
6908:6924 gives 6916.0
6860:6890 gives 6862.0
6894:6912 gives 6910.0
